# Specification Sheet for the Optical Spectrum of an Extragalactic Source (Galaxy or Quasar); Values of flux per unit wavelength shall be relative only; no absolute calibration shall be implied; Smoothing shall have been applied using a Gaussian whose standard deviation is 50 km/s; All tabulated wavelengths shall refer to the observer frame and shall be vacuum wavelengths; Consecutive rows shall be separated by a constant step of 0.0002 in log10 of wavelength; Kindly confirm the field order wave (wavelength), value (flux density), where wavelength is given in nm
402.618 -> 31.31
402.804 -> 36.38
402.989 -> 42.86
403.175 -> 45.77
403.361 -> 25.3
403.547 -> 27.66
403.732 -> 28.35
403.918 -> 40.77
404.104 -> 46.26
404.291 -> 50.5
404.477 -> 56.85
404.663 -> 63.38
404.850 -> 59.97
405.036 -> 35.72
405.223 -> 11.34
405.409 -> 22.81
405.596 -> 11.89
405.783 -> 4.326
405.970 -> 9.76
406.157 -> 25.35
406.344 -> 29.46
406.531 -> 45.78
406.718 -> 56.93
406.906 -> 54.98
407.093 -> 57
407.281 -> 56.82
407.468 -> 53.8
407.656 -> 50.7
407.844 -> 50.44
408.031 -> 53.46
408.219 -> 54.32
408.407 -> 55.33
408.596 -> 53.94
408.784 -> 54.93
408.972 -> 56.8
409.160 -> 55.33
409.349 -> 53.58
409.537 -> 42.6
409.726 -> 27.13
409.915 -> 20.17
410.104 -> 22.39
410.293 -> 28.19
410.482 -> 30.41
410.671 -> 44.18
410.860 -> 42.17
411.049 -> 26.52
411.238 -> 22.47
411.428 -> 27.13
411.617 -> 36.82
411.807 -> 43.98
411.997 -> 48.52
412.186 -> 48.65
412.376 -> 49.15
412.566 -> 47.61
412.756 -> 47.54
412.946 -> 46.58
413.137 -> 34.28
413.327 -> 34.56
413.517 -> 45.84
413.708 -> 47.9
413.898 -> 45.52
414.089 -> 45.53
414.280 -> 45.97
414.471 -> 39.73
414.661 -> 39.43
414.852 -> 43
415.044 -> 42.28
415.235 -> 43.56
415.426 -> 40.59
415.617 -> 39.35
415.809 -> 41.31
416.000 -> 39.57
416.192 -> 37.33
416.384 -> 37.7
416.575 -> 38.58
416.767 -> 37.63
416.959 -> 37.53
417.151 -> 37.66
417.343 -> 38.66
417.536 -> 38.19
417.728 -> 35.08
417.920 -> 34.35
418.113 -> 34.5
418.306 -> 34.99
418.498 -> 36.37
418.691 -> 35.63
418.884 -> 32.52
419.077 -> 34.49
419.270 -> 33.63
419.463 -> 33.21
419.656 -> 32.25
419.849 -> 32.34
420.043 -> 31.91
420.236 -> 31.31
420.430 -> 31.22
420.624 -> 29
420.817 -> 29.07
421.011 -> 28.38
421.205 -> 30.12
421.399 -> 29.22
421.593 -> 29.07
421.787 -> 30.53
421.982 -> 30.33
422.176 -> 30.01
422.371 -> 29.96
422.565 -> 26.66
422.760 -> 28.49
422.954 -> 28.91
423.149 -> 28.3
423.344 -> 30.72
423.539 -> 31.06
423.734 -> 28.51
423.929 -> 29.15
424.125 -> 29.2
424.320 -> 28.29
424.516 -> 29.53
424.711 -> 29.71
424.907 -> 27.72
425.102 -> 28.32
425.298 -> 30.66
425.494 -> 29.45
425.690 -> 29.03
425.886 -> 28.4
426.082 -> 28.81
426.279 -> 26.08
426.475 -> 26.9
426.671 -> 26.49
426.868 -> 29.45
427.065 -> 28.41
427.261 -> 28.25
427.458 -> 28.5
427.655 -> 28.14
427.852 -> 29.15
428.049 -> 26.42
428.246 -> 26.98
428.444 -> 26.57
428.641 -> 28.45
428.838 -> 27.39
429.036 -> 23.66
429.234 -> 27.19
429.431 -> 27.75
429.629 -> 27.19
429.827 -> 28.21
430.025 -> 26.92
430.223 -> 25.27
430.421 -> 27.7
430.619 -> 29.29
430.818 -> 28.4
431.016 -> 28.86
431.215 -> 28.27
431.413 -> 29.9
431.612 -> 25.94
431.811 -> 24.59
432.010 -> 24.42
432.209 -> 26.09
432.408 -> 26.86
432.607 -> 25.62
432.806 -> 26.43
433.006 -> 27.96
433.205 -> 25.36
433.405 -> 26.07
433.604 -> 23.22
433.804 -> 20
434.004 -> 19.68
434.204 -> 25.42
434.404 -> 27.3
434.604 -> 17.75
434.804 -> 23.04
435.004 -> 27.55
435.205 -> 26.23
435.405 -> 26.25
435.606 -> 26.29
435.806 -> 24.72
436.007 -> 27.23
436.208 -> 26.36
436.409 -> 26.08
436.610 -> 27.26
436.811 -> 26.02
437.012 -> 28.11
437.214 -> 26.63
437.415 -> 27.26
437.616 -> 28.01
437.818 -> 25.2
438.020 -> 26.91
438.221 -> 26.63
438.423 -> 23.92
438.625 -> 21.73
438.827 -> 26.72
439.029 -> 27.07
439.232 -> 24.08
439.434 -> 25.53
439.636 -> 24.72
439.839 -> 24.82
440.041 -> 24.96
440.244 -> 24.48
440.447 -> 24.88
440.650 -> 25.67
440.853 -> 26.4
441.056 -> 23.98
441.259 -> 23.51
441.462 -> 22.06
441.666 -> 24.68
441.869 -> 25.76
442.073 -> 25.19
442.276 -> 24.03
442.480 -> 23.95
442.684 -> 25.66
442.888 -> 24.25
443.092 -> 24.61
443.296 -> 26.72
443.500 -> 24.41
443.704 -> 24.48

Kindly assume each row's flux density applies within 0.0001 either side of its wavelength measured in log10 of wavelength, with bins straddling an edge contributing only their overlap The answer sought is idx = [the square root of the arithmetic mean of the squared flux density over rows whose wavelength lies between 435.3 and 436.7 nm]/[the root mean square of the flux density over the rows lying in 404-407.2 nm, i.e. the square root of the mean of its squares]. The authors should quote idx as 0.6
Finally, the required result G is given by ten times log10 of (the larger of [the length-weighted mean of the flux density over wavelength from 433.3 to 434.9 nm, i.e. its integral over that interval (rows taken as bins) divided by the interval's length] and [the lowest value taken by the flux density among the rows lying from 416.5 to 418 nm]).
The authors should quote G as 15.4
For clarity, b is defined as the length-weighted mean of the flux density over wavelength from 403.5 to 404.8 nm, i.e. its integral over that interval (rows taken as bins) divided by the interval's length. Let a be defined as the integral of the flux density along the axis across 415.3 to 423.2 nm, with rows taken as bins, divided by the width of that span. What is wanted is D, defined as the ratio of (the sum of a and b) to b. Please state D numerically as 1.73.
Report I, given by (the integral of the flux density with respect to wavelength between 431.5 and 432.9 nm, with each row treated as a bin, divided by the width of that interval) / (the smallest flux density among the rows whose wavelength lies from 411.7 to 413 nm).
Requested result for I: 0.59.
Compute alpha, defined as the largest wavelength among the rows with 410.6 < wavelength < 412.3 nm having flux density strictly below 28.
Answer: 411.428 nm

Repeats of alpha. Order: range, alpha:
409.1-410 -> 409.915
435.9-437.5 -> 437.415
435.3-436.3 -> 436.208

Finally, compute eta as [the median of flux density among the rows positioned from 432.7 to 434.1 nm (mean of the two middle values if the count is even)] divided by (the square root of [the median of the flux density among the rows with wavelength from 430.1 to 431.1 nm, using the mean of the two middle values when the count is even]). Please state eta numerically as 4.8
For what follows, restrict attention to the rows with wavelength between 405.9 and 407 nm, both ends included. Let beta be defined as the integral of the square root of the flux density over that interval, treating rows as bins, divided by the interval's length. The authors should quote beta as 5.95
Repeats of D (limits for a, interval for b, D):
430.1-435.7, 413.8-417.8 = 1.64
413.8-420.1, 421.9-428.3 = 2.32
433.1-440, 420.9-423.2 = 1.87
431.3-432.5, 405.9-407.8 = 1.59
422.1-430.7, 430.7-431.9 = 2.02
